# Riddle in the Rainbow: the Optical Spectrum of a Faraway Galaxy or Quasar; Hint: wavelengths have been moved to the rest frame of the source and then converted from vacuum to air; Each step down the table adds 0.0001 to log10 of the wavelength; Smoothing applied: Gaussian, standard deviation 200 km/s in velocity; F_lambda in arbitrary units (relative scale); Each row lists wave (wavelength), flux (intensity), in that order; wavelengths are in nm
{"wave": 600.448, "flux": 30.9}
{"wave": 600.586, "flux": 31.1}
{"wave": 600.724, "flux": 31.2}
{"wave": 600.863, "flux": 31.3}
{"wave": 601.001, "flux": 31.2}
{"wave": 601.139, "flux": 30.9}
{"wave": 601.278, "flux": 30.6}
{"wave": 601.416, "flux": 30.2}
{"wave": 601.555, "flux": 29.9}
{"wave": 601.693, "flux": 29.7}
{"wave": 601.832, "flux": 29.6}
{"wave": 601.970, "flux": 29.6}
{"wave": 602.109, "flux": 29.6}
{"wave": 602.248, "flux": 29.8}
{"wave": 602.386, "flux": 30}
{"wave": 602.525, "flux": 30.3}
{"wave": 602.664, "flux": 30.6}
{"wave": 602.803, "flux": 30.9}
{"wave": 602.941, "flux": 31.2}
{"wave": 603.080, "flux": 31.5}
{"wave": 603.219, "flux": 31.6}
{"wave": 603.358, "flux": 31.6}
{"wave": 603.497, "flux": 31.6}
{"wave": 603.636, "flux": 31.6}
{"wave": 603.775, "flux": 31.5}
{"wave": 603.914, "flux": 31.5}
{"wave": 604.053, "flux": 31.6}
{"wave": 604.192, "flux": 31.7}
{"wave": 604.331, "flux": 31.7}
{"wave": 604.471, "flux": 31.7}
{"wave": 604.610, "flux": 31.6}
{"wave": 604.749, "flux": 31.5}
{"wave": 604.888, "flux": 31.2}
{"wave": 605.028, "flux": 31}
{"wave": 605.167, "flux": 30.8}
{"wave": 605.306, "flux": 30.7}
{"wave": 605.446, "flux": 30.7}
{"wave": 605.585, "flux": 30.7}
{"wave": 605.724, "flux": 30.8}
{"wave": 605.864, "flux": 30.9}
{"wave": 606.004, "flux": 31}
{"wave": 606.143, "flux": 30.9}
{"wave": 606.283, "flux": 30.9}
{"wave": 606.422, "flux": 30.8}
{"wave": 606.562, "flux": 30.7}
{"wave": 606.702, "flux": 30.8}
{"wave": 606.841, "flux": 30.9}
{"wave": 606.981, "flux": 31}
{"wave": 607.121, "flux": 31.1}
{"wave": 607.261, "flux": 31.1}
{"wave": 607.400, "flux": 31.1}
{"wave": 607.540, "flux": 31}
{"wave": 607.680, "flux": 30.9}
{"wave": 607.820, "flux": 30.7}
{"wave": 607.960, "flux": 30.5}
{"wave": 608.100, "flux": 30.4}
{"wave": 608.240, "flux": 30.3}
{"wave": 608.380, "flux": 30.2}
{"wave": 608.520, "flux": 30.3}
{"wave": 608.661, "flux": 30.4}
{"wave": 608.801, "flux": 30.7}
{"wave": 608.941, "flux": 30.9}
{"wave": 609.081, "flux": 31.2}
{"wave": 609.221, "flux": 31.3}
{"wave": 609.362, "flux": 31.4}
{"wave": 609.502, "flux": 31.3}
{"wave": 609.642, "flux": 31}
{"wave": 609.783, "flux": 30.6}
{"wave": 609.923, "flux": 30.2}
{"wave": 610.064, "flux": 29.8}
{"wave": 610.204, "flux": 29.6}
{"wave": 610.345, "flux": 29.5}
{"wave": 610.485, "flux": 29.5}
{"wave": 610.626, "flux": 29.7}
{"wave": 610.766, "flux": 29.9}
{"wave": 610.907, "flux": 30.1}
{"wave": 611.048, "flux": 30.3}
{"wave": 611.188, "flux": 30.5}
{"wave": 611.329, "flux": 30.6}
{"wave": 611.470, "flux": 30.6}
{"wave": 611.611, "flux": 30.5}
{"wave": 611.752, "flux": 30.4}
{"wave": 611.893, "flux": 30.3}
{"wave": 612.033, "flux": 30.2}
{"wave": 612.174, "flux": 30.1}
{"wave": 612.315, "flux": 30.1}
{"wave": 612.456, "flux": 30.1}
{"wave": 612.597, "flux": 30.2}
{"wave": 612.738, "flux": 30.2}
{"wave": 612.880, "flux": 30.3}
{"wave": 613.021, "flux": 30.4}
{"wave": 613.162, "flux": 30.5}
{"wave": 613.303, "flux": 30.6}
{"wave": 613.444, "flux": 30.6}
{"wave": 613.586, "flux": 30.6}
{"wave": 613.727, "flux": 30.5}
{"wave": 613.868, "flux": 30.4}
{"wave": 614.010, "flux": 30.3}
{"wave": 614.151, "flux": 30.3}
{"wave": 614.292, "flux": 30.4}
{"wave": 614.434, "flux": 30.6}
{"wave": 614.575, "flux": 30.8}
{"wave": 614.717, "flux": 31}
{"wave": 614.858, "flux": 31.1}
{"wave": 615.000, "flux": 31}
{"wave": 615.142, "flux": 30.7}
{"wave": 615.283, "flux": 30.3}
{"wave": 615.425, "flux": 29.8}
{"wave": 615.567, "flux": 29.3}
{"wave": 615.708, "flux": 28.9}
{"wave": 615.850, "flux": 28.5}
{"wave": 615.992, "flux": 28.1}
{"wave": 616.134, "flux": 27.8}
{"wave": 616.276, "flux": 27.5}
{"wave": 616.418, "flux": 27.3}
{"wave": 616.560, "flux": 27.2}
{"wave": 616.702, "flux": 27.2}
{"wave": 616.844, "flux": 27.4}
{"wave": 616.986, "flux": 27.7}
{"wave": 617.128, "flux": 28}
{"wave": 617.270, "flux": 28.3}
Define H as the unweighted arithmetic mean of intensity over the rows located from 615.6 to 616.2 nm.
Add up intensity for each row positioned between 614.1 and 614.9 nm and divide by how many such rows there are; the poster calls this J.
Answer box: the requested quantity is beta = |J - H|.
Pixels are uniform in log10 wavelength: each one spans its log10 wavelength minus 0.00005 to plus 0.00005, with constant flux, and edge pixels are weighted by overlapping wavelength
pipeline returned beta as 2.4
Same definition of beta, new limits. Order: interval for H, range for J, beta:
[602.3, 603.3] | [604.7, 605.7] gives 0.1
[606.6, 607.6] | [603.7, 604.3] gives 0.6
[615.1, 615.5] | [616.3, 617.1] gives 2.9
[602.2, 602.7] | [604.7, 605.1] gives 1.1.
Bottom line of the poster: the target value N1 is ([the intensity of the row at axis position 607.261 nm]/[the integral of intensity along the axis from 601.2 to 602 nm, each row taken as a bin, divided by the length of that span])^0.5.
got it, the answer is 1.02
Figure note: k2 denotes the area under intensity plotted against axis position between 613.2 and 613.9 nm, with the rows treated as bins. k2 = 21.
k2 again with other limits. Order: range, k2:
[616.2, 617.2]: 27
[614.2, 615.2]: 31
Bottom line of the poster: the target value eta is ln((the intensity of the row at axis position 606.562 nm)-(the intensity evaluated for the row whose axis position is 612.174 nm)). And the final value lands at -0.5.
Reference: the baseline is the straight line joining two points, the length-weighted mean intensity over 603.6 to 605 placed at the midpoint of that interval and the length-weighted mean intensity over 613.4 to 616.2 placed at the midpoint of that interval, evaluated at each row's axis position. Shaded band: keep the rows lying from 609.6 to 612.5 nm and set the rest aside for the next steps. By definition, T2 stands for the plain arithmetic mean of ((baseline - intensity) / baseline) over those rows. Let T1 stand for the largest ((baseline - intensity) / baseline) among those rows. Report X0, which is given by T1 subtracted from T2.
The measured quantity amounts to -0.025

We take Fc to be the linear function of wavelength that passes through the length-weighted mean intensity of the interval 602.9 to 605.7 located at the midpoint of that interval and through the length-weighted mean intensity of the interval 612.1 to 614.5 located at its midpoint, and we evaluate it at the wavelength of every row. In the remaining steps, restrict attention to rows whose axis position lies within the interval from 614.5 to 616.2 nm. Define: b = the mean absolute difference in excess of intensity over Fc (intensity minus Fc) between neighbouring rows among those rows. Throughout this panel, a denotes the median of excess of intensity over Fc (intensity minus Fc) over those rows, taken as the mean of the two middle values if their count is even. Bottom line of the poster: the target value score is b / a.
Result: -3.9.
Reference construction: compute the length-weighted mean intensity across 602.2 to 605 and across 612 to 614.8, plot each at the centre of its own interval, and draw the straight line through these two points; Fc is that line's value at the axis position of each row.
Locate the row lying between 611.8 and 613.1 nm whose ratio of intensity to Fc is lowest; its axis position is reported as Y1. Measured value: 612.174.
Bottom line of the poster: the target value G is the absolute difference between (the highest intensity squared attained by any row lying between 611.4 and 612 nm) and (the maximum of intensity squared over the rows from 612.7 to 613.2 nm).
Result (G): 6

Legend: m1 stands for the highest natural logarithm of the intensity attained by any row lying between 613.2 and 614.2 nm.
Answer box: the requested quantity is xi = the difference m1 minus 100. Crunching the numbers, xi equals -96.6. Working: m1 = 3.42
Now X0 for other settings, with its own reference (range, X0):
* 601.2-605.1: -0.046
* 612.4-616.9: -0.074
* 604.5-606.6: -0.009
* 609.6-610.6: -0.016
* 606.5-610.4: -0.030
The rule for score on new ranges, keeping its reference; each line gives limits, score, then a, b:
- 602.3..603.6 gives -0.7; -0.29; 0.215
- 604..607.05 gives -0.4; -0.23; 0.097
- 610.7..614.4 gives -1.4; -0.07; 0.090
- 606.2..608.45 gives -0.4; -0.24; 0.097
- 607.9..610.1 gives -0.7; -0.30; 0.206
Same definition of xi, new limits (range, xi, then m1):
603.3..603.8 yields -96.5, 3.45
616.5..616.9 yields -96.7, 3.31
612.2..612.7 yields -96.6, 3.41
